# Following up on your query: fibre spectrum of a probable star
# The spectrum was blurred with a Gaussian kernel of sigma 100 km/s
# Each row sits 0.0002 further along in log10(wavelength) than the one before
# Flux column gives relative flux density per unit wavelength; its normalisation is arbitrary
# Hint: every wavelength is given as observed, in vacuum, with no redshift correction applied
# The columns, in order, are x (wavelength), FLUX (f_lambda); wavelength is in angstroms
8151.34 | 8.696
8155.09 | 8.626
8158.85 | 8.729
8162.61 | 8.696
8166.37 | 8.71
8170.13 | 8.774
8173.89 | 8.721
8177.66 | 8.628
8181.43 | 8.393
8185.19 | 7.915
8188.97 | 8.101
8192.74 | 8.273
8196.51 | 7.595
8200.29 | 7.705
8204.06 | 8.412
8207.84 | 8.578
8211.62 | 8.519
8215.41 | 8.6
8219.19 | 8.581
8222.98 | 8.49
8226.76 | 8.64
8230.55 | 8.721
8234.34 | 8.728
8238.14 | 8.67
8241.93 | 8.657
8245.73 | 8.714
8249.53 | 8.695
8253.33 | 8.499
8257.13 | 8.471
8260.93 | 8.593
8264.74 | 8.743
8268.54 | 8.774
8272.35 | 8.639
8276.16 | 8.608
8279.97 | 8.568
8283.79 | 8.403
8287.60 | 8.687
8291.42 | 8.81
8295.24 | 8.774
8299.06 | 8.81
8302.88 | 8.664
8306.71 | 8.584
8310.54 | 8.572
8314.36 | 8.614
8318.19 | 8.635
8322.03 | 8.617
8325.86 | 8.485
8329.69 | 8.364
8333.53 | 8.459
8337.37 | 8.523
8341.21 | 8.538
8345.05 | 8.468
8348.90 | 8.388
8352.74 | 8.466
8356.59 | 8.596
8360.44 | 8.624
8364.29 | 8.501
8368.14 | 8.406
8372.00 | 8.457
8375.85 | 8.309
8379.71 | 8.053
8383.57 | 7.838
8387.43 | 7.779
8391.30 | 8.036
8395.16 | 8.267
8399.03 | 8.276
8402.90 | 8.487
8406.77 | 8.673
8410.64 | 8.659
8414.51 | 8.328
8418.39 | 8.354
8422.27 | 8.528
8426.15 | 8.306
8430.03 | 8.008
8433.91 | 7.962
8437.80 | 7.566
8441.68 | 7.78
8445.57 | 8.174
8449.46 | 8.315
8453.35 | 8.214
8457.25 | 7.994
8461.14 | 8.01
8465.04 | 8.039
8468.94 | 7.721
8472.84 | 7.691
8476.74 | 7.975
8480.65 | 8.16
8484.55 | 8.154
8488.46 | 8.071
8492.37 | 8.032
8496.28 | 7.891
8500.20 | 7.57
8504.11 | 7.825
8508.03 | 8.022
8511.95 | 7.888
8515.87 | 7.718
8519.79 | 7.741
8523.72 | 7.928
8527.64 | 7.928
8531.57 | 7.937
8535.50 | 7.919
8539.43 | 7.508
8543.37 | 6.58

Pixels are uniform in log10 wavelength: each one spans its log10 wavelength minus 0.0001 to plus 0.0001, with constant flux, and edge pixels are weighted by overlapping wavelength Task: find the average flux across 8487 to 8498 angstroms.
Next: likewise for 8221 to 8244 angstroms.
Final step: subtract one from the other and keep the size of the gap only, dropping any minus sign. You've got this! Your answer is 0.65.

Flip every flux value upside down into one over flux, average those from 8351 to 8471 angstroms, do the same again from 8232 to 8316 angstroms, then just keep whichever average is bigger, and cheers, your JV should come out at 0.122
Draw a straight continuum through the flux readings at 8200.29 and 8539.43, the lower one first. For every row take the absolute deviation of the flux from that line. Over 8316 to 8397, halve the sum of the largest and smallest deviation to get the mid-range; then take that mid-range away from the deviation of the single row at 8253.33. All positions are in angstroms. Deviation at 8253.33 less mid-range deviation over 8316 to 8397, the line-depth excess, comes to 0.227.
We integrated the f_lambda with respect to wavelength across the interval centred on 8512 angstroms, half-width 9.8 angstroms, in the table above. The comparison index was 154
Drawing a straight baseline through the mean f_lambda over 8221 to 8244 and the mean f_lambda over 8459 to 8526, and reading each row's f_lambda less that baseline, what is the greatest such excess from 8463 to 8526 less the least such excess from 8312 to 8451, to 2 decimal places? 0.72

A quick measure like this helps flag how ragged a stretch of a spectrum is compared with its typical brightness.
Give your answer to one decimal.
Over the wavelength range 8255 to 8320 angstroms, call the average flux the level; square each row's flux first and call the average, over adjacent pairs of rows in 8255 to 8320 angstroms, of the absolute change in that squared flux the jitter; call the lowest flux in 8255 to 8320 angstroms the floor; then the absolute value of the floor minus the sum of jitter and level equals 1.8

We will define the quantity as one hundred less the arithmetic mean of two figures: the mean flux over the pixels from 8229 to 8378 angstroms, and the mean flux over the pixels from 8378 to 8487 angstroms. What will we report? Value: 91.6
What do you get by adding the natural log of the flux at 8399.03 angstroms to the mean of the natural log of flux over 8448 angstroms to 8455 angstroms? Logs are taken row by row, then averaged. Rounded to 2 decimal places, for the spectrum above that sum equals 4.23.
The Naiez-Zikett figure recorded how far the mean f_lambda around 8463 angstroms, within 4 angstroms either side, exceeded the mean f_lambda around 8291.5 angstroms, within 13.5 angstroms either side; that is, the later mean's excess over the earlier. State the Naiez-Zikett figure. -0.65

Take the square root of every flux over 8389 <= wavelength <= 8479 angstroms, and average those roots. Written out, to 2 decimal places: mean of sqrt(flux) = 2.85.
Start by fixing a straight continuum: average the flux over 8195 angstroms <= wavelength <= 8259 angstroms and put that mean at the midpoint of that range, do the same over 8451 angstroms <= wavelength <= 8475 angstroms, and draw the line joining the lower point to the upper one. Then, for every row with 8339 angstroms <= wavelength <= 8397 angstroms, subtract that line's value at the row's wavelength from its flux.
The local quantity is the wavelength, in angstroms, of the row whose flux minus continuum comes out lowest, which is 8387.43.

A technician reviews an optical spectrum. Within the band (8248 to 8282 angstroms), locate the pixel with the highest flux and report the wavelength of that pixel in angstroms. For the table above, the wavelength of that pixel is 8268.54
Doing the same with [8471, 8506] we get 8480.65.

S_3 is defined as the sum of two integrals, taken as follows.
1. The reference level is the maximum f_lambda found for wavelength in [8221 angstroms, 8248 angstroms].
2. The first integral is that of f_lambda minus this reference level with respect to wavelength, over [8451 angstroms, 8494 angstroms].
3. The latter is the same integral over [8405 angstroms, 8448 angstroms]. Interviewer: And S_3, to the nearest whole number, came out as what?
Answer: -53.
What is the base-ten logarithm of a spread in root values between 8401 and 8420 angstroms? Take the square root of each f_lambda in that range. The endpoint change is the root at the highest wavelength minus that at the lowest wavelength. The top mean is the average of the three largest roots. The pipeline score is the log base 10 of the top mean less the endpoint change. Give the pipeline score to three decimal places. 0.471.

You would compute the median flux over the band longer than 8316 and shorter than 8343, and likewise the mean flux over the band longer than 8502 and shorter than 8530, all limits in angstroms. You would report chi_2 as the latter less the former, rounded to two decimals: -0.66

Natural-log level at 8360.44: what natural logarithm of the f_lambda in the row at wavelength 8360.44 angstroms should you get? 2.15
